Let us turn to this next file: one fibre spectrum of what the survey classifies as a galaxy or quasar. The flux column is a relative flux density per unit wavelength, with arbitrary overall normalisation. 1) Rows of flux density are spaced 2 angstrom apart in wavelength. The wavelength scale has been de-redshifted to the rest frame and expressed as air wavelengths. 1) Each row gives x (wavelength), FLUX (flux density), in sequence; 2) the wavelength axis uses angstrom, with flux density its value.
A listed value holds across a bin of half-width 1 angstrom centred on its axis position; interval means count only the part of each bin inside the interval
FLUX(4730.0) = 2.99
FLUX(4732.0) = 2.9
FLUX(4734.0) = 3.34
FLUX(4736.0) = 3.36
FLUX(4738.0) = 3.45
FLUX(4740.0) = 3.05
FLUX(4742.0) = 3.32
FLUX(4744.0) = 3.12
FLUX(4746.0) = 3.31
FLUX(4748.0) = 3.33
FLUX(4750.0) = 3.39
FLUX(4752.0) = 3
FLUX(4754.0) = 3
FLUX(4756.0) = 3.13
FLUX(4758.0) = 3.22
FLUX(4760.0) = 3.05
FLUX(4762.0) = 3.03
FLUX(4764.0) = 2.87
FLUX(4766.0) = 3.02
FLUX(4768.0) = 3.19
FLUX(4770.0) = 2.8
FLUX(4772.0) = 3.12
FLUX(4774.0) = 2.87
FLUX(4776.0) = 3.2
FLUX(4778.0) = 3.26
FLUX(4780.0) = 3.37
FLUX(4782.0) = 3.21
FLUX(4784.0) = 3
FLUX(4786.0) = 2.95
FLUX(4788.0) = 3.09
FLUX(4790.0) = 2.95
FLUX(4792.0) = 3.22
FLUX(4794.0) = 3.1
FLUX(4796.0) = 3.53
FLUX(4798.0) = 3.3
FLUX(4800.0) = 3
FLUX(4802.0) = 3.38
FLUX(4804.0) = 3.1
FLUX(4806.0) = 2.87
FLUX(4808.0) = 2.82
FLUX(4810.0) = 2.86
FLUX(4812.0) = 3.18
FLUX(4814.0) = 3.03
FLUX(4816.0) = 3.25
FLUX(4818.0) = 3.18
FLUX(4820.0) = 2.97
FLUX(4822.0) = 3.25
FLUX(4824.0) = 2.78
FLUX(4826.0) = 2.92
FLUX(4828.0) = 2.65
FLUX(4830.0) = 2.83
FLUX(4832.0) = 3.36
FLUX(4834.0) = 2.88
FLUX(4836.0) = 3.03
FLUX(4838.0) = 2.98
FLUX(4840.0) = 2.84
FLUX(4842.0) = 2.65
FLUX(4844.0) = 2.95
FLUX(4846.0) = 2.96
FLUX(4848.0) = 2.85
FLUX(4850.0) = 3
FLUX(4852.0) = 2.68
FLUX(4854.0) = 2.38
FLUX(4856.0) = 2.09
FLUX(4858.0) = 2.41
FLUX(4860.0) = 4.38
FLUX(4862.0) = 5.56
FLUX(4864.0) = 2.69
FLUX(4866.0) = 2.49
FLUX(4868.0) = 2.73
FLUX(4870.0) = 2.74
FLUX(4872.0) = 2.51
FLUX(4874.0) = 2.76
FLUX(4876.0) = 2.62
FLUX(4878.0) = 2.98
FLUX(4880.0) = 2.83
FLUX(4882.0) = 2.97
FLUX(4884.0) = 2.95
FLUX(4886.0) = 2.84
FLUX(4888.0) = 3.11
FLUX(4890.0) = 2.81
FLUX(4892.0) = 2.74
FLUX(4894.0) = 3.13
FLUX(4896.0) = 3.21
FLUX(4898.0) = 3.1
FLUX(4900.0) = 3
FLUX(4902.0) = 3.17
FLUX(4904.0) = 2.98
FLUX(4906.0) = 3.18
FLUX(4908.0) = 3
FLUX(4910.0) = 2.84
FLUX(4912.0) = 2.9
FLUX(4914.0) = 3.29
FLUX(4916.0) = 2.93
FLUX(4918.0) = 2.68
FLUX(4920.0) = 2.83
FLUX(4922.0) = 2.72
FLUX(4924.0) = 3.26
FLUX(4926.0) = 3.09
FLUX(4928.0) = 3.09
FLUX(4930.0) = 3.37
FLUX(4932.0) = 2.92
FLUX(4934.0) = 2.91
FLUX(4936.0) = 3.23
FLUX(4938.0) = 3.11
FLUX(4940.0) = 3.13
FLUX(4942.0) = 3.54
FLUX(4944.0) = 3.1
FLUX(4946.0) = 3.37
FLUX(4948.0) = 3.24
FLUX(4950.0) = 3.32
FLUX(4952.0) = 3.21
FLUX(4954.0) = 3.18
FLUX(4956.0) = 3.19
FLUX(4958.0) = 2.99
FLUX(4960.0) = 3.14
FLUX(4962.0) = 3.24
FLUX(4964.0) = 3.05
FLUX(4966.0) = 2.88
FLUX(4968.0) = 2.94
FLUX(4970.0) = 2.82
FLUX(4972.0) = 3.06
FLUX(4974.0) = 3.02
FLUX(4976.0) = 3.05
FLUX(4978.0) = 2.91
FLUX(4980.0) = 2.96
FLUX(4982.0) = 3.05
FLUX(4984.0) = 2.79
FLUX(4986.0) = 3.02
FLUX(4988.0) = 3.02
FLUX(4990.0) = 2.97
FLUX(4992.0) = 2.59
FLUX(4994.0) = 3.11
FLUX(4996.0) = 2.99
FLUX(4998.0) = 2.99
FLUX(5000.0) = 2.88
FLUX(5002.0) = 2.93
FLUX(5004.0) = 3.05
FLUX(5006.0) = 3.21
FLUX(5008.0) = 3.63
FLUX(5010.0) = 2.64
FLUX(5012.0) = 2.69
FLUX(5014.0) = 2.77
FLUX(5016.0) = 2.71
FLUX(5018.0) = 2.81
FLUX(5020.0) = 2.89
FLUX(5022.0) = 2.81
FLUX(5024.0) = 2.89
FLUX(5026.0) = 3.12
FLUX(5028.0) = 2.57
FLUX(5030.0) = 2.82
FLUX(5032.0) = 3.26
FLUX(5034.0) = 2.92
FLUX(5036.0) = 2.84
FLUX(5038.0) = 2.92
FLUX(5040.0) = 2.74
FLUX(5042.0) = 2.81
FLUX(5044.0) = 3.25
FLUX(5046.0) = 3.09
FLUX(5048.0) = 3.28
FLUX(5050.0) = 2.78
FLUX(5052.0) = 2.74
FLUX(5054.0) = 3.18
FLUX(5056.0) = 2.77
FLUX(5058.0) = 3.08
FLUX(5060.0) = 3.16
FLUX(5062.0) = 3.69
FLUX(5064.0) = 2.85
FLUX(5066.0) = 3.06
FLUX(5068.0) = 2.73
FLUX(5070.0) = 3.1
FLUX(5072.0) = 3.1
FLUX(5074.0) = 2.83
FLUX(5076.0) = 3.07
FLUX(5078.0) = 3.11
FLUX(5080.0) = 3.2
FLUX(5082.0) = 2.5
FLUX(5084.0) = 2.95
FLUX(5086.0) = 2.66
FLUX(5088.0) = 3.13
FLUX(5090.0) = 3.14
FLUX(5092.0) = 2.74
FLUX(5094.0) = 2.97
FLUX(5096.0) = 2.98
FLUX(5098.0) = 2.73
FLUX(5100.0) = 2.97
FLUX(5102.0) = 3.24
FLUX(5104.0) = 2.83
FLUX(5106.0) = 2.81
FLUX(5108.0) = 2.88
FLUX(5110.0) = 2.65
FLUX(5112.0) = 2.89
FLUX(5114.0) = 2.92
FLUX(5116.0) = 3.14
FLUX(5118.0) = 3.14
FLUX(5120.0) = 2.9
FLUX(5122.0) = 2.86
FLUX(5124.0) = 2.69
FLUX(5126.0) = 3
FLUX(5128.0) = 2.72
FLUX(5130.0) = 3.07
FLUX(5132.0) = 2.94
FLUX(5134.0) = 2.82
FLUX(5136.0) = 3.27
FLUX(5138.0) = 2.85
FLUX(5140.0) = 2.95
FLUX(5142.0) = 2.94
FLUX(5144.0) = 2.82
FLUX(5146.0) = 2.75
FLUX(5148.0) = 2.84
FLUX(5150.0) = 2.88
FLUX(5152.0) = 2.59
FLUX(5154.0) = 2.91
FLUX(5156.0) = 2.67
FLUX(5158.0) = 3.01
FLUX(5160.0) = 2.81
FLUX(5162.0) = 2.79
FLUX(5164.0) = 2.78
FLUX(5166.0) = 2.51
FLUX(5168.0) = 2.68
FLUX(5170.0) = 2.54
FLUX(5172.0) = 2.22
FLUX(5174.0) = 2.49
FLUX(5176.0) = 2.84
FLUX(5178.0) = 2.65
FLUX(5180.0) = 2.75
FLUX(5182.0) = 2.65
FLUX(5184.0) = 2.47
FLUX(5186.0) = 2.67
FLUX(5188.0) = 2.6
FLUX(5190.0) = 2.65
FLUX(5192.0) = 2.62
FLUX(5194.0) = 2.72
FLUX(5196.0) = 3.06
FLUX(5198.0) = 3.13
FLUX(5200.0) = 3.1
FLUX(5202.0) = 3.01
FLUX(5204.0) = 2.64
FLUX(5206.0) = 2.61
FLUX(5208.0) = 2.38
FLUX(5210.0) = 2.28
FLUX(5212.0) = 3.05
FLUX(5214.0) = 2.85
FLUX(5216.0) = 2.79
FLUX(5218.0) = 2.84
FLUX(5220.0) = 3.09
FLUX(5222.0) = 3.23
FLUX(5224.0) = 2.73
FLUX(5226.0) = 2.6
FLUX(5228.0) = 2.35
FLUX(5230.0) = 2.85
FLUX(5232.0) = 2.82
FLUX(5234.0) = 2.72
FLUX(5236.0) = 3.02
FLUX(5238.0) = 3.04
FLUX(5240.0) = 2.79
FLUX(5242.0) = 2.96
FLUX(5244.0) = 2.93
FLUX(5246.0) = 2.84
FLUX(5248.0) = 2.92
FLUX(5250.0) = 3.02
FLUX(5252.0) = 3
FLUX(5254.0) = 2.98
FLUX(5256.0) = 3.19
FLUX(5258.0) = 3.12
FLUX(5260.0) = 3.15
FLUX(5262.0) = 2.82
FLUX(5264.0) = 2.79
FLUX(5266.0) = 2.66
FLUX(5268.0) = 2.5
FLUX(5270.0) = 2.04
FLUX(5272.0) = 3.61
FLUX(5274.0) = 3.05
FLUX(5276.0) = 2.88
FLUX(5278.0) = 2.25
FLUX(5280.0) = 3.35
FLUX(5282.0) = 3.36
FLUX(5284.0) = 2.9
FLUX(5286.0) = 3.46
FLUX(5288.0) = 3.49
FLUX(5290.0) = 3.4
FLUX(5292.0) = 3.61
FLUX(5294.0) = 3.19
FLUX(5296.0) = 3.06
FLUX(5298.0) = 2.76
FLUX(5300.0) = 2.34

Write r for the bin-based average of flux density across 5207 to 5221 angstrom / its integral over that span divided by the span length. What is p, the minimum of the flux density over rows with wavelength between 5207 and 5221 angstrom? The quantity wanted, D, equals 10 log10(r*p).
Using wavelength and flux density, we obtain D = 7.98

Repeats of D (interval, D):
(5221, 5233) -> 8.13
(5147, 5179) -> 7.78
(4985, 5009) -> 8.95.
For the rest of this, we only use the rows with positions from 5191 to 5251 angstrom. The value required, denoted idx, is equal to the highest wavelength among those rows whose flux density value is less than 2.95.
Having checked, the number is 5248.0 angstrom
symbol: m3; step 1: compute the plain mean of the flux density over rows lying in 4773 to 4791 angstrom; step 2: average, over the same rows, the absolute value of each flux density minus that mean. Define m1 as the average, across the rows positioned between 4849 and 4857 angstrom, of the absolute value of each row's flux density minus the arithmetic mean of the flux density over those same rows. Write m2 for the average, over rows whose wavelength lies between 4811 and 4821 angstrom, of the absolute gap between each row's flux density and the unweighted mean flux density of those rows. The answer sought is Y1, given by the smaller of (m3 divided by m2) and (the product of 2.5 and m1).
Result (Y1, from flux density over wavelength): 0.76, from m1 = 0.30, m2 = 0.10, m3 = 0.142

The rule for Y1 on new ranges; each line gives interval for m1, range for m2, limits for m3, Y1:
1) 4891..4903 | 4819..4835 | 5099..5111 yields 0.31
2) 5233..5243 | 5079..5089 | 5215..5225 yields 0.30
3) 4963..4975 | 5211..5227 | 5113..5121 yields 0.20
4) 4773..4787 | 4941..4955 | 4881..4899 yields 0.39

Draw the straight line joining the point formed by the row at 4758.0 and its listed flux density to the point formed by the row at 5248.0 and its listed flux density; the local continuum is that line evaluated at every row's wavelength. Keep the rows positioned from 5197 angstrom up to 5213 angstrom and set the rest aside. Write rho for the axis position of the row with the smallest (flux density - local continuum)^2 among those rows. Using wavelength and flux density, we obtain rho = 5202.0 angstrom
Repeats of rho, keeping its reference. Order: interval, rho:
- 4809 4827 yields 4818.0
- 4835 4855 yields 4836.0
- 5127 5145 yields 5140.0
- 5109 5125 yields 5114.0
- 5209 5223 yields 5214.0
